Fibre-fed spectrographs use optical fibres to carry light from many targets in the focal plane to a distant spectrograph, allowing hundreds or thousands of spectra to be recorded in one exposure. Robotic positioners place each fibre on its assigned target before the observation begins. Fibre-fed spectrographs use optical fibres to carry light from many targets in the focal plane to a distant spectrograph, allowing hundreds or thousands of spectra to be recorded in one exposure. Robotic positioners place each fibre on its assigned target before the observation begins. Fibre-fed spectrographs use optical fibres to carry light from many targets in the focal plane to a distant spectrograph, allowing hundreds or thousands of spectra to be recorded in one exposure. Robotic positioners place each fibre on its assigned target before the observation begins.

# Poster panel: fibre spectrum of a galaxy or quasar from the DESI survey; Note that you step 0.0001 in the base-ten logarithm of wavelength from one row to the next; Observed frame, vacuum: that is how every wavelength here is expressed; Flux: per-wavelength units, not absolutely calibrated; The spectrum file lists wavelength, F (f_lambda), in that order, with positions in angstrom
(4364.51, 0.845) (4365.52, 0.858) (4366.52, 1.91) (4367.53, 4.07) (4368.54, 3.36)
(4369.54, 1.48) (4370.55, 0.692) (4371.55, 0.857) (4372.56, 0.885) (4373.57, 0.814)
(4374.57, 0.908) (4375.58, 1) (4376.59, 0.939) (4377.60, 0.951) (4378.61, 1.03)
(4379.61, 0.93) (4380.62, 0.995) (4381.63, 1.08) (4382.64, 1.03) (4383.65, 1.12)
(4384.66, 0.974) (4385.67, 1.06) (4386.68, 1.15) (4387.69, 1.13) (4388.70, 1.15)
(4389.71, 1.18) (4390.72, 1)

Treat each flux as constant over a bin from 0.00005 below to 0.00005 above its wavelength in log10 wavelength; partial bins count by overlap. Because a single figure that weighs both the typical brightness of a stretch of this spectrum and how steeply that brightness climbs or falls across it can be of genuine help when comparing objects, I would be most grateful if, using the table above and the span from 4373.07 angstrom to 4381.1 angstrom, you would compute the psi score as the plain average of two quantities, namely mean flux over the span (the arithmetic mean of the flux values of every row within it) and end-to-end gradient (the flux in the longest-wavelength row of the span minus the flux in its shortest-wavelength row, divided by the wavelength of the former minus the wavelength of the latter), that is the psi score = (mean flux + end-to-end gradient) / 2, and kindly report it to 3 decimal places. 0.486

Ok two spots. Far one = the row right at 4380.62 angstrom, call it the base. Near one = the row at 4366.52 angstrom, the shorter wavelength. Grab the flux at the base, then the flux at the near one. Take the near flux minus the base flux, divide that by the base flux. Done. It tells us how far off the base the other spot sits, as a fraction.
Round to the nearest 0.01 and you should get 0.92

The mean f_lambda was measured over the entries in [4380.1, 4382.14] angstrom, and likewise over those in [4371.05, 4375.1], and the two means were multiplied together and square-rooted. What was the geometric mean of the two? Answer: 0.95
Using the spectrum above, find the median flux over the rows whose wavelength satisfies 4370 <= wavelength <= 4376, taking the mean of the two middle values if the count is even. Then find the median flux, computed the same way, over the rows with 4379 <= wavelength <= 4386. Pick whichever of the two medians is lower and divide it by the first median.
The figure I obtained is 1.00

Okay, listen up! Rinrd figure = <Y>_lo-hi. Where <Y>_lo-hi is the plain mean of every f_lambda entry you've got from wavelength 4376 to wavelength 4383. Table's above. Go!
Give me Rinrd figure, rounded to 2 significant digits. 0.99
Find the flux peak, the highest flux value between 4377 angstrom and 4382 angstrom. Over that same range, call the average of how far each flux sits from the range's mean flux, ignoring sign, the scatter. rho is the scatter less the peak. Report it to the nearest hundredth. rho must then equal -1.03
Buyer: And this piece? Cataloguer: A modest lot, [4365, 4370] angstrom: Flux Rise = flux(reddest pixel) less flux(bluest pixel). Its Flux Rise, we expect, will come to 0.62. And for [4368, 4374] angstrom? -2.55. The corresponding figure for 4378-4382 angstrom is 0.05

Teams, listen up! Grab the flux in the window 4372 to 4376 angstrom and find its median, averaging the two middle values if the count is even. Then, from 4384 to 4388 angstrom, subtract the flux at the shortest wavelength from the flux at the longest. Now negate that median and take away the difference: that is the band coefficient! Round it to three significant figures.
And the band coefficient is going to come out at -1.05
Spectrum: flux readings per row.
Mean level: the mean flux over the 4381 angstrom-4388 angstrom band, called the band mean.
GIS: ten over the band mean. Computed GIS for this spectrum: 9.3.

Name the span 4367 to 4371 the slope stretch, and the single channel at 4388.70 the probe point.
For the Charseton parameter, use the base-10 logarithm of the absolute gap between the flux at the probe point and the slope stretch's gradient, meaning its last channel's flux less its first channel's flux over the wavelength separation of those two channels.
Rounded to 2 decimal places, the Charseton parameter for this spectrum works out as 0.36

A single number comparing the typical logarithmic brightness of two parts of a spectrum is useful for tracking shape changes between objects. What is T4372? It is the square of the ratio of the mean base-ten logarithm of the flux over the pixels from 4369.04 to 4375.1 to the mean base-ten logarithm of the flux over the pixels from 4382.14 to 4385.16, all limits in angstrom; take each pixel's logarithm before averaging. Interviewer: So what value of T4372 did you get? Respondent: 6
